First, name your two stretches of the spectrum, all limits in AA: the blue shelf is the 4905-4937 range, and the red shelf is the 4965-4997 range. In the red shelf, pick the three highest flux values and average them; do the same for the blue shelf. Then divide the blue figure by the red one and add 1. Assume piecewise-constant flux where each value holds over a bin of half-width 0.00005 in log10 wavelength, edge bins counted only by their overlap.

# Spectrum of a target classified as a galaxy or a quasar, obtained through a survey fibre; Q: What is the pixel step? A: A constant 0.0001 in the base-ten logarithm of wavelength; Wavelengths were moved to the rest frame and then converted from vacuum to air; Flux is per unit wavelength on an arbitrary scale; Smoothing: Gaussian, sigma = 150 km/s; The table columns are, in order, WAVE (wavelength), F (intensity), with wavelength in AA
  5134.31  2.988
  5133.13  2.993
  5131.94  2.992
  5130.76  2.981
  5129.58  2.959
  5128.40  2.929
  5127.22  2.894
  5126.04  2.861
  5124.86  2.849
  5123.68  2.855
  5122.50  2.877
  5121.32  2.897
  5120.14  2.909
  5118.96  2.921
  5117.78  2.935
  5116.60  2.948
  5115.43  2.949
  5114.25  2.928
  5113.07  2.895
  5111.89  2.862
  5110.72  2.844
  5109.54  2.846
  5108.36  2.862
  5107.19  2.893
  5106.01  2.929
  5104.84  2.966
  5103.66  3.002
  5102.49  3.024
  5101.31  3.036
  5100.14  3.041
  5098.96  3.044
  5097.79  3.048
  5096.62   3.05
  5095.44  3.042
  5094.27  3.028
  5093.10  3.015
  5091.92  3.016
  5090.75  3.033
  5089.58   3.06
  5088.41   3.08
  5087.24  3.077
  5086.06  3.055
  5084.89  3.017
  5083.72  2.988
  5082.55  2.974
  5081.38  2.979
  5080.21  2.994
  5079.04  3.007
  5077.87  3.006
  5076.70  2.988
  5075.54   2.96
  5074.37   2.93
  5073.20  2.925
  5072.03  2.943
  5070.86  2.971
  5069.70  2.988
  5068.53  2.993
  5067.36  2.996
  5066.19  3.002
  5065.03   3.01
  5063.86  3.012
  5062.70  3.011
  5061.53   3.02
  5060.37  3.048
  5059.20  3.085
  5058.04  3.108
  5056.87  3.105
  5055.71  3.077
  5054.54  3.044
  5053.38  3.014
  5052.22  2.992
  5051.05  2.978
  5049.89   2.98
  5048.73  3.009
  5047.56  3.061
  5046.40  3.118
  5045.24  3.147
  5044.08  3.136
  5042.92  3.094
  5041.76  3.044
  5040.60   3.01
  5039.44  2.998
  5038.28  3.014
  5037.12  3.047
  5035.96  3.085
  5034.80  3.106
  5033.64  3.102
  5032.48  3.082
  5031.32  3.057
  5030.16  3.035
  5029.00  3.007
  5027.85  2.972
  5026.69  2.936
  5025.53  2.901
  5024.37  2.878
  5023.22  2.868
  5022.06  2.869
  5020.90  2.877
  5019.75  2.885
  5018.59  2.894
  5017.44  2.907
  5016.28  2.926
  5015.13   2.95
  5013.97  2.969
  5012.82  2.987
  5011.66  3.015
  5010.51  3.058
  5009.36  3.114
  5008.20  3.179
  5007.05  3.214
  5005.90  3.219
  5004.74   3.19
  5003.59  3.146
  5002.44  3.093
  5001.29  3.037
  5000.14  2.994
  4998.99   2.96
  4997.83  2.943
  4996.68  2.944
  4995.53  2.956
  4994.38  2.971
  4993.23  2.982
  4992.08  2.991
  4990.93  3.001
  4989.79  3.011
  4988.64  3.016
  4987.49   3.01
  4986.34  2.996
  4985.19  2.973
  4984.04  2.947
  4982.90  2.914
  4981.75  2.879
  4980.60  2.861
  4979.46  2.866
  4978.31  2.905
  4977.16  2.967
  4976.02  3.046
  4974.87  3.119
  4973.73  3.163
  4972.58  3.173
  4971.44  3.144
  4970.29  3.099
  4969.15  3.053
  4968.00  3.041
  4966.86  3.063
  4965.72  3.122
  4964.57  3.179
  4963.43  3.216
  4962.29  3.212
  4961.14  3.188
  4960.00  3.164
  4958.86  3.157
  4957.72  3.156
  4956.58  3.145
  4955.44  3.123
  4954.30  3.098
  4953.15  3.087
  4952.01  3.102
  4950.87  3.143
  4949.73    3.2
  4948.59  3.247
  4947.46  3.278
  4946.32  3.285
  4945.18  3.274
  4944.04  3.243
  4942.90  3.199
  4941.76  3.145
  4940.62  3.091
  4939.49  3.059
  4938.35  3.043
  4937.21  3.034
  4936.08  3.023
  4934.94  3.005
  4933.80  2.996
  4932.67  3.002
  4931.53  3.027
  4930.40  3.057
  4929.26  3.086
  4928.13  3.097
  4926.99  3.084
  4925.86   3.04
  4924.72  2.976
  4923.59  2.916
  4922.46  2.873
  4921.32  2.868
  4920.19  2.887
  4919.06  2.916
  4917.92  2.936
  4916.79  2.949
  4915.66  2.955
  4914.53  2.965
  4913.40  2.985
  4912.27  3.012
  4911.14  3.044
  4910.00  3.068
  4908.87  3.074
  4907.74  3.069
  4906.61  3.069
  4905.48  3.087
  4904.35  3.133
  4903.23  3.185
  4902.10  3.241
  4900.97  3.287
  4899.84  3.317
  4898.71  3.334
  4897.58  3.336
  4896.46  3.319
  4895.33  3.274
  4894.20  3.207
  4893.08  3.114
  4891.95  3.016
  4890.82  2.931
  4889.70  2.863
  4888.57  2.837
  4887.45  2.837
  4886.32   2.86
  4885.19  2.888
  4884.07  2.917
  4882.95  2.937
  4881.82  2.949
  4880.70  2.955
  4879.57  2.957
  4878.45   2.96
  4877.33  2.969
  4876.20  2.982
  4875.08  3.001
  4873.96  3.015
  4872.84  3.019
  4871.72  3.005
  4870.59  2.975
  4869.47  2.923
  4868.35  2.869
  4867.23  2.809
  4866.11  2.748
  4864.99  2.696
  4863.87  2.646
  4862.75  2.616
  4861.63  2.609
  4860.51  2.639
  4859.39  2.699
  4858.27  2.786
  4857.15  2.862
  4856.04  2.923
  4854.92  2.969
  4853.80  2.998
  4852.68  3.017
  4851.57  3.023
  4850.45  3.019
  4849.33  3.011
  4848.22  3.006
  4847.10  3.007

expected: 1.98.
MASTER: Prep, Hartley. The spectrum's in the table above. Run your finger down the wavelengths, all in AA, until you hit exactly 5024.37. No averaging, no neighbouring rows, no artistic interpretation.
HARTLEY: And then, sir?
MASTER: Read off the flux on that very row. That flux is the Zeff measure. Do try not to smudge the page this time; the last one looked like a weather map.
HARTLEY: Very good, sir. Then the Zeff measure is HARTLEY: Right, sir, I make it 2.878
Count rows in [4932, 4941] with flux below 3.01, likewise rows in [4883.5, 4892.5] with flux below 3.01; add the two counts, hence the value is 10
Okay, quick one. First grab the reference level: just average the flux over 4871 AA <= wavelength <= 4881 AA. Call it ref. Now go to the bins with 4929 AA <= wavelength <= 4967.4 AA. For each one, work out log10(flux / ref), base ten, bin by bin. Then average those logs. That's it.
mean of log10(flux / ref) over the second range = 0.021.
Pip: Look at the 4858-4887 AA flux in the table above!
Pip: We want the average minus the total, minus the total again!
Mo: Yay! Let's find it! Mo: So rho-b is -146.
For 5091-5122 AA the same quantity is -151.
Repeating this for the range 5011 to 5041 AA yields -152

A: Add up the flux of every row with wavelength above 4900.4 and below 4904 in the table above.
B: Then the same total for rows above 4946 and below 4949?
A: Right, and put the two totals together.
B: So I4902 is 19.5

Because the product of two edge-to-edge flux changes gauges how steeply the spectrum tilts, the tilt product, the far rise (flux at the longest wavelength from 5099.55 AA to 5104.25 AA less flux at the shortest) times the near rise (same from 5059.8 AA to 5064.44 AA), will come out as 0.0014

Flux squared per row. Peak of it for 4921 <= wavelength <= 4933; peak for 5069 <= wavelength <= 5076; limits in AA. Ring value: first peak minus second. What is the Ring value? 0.7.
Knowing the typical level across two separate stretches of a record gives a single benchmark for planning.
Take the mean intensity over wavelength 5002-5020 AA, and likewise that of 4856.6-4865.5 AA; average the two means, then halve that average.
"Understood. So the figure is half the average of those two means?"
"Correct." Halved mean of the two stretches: 1.435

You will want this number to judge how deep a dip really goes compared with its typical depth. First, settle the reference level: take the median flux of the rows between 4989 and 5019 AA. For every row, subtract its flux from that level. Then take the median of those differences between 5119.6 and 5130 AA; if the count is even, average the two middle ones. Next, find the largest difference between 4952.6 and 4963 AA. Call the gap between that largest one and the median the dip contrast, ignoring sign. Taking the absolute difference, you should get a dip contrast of 0.19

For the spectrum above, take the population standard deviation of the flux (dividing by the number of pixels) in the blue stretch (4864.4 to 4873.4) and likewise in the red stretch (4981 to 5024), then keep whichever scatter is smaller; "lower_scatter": 0.10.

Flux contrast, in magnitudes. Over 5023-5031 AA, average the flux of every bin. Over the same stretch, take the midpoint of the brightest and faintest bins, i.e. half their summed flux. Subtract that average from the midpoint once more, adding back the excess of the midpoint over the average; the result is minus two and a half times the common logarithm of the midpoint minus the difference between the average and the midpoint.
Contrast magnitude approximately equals -1.18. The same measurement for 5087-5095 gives -1.21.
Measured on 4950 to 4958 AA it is -1.24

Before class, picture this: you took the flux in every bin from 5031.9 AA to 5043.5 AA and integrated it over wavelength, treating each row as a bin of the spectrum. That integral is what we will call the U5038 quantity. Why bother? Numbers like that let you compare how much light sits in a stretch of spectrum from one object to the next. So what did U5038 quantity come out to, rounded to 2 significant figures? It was 35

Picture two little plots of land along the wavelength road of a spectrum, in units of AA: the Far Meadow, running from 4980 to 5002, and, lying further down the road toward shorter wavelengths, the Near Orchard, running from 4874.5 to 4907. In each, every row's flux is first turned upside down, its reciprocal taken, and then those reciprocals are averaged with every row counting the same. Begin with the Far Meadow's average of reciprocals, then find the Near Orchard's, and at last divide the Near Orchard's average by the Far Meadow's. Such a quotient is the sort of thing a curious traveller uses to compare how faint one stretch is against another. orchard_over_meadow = 0.972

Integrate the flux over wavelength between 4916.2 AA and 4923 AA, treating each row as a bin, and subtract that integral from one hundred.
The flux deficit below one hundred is 80.3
